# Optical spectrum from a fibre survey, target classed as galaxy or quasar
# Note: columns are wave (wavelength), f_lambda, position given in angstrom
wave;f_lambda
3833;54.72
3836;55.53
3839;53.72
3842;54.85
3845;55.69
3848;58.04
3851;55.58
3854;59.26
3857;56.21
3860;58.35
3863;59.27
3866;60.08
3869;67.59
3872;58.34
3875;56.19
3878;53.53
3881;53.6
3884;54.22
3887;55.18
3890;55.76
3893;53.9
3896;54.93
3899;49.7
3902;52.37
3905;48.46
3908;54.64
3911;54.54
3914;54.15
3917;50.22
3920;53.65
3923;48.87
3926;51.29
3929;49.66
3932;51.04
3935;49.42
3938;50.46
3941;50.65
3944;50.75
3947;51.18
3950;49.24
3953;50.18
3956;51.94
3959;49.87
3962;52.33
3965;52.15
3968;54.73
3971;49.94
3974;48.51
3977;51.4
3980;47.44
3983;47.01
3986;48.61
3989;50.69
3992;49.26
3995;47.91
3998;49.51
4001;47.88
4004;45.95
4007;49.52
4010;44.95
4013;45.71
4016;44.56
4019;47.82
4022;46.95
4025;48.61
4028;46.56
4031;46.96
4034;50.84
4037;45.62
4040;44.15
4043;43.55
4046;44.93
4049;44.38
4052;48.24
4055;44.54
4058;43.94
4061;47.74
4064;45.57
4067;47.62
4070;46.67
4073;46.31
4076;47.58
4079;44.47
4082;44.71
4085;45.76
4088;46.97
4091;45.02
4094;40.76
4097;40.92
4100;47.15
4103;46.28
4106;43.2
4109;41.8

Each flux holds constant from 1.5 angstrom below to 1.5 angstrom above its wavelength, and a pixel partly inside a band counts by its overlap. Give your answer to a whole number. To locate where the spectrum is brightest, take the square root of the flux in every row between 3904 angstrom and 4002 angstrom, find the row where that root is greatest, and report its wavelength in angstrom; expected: 3968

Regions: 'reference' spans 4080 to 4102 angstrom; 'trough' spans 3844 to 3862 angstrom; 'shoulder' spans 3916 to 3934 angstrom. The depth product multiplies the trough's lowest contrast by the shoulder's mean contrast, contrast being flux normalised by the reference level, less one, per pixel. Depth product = 0.035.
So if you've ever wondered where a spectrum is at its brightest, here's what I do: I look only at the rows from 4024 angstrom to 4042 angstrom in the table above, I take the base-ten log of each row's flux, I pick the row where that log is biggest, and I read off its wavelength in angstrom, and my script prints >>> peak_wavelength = 4034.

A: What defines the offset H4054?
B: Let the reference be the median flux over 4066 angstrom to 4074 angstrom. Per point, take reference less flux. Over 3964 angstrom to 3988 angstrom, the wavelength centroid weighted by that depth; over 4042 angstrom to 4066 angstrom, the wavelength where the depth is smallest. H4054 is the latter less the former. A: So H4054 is 80.4 angstrom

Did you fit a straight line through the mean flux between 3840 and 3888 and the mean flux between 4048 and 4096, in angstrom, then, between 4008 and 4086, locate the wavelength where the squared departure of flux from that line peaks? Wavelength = 4016 angstrom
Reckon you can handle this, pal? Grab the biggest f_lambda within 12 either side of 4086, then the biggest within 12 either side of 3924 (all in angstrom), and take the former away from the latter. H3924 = 7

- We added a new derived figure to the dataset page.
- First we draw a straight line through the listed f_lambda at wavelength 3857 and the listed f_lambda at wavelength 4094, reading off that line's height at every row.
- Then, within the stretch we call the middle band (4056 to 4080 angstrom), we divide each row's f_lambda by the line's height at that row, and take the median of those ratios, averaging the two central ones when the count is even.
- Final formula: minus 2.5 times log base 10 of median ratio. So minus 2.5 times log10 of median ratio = -0.104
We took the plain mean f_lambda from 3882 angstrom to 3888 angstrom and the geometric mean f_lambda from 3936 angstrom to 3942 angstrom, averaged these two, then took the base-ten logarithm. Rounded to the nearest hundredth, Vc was 1.72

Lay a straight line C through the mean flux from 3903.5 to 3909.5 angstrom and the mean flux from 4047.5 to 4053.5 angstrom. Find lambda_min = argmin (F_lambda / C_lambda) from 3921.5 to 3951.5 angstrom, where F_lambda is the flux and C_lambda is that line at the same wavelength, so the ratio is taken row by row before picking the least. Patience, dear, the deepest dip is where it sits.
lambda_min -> 3923 angstrom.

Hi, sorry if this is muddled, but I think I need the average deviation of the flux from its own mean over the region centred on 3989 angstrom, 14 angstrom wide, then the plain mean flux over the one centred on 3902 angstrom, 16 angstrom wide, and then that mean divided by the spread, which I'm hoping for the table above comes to 51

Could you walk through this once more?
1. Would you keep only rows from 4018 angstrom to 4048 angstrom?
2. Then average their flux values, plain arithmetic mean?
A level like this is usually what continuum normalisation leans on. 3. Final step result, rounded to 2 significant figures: 47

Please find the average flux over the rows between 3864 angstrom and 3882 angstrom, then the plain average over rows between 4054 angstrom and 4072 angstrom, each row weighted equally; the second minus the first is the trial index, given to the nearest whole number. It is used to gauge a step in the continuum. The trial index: -12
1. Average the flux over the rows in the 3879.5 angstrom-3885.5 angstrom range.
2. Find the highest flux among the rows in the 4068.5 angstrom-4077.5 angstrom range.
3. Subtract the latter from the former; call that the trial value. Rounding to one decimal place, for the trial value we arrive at 6.3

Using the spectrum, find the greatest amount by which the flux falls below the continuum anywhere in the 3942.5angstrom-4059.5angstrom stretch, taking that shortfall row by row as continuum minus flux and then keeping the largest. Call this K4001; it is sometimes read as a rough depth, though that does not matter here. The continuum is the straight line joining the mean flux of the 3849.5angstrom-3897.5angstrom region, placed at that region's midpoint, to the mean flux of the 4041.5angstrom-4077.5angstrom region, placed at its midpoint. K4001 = 4.0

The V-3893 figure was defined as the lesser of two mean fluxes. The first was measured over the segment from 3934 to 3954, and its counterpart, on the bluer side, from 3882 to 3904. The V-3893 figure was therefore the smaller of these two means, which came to 50.3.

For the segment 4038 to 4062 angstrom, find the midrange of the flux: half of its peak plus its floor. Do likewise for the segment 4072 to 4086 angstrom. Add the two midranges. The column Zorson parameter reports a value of 92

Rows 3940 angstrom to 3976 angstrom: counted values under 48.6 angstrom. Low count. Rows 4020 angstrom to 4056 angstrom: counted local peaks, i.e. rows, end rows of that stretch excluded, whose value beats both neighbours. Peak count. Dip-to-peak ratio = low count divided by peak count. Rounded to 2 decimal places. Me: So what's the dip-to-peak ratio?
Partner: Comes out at 0.25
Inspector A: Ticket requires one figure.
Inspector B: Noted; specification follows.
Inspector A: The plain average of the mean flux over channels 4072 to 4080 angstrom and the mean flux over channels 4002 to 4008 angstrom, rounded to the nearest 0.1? 46.9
